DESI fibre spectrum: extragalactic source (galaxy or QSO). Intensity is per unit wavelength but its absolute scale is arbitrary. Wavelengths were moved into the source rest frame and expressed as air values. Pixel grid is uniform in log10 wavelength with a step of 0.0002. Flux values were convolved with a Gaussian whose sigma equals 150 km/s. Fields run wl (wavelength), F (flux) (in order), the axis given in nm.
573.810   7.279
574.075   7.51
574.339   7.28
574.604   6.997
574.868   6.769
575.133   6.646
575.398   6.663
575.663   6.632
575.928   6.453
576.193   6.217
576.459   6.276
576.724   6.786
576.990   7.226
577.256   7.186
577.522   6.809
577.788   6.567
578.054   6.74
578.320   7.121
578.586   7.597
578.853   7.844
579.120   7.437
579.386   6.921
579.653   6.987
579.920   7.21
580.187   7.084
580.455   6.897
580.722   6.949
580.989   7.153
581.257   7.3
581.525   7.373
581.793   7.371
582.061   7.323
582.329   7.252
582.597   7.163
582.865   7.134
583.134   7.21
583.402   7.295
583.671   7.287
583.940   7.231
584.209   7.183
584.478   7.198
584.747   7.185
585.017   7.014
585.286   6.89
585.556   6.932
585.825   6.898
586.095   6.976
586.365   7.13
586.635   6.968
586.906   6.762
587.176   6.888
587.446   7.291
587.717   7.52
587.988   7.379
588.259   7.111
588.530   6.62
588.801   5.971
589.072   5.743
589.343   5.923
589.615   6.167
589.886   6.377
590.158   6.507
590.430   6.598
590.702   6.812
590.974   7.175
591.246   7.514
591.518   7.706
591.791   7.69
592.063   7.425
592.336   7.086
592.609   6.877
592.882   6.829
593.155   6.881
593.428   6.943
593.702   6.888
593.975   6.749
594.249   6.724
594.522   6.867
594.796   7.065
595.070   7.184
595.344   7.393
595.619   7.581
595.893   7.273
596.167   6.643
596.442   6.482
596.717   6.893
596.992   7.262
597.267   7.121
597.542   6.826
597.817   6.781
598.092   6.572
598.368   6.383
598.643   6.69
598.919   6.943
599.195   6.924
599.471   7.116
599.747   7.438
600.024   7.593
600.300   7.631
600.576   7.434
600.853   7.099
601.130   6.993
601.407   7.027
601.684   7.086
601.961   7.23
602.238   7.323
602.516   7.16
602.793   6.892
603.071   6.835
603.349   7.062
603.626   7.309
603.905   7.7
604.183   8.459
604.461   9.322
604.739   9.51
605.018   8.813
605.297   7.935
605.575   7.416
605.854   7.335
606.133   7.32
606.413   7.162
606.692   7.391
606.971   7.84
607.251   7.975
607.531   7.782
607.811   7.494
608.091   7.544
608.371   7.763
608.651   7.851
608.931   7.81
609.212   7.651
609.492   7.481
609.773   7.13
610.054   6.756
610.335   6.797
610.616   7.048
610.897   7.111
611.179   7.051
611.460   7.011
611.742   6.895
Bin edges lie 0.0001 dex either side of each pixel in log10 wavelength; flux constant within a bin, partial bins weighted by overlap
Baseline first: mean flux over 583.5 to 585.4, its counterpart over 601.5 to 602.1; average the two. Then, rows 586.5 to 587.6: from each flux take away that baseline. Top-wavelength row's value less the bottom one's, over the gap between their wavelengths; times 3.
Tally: 1.2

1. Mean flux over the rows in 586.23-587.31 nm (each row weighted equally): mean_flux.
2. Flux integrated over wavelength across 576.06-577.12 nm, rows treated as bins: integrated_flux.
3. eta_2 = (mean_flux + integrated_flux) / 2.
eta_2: 7.0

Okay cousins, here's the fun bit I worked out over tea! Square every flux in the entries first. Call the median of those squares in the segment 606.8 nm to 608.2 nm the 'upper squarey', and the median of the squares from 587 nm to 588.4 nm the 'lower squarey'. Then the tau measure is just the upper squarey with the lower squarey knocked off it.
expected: 7.4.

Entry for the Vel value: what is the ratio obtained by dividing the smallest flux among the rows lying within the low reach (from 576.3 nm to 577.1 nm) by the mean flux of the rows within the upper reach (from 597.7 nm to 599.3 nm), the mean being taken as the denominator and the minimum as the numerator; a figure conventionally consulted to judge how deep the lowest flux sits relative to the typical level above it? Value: 0.935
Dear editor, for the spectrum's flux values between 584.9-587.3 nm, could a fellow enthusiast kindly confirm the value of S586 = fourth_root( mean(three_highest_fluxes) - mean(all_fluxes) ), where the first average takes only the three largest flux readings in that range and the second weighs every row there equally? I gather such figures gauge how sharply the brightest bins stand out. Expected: 0.56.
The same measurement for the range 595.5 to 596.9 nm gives 0.72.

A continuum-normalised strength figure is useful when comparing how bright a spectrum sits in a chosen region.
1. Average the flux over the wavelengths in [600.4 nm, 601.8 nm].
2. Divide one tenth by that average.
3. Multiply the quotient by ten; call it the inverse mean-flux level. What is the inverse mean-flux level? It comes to 0.140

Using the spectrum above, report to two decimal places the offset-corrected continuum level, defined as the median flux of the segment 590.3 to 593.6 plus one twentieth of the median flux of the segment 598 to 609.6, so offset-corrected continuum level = 7.38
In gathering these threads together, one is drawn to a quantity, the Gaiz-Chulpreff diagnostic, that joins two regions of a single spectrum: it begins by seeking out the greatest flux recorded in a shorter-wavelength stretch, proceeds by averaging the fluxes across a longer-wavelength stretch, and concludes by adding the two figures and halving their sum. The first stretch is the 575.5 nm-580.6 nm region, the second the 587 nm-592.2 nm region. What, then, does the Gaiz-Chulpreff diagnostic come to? 7.35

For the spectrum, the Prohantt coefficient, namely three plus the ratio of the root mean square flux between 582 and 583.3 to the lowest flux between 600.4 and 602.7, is 4.03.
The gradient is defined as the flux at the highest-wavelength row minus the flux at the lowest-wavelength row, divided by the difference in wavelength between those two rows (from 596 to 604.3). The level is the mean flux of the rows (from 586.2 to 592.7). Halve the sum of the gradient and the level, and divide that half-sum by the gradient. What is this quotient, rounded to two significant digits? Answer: 16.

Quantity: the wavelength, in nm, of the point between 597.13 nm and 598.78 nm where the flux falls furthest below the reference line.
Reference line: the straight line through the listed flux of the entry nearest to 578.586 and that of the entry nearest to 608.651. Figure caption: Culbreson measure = 598.368 nm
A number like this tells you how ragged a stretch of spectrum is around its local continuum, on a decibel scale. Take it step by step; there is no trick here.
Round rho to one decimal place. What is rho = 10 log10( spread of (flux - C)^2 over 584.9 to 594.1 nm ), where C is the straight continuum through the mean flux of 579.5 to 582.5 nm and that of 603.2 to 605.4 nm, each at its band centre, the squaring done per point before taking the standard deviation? -0.9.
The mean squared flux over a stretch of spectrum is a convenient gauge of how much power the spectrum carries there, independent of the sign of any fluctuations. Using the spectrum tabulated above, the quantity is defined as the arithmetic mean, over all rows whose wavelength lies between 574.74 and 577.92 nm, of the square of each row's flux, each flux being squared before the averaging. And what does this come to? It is 44.8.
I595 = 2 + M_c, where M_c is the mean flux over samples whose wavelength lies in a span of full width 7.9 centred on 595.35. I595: 8.99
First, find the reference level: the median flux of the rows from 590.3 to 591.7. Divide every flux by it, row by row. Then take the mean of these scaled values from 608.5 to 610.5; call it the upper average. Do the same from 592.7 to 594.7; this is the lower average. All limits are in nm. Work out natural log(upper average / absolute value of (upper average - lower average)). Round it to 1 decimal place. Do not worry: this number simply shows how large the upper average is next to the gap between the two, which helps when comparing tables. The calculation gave 2.7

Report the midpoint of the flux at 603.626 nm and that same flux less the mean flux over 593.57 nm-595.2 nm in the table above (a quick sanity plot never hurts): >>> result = 3.9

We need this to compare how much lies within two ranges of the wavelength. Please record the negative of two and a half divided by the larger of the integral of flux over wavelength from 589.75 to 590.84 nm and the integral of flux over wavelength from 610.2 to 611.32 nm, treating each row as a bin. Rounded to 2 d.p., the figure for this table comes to -0.32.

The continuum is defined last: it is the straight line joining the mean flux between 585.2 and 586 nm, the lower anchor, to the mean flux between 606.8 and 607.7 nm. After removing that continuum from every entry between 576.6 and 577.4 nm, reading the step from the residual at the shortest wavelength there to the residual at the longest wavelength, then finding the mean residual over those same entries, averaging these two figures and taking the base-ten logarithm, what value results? -0.3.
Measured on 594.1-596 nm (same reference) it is -0.8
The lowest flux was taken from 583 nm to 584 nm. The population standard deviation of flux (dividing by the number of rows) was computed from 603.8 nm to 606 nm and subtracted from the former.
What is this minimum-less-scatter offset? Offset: 6.4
